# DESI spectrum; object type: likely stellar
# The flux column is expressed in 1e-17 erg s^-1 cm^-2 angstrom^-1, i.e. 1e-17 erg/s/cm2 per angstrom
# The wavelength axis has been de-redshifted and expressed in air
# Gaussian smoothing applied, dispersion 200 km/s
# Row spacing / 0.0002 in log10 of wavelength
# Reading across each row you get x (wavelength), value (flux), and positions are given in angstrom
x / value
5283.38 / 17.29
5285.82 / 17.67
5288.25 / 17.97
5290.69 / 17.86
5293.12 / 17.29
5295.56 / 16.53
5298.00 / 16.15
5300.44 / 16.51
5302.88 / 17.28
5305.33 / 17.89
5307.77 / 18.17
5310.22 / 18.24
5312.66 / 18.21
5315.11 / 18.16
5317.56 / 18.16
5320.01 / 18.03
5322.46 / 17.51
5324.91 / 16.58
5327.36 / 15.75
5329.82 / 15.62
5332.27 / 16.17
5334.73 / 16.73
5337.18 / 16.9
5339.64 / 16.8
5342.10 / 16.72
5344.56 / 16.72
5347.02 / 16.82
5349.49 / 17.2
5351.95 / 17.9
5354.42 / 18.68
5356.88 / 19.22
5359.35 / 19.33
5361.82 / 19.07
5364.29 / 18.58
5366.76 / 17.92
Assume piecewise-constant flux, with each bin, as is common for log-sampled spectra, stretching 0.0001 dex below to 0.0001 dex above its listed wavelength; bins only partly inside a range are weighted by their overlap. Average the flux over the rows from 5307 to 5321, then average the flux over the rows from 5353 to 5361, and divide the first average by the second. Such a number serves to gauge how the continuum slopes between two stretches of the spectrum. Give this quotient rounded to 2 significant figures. 0.95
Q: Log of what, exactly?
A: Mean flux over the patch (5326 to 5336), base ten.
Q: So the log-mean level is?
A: 1.21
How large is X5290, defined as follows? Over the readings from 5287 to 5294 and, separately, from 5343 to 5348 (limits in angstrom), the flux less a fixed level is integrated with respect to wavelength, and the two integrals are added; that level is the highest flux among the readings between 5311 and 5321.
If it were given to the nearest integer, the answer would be -11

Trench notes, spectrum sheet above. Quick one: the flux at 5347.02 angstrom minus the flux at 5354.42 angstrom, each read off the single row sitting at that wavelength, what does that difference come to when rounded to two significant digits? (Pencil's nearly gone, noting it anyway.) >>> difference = -1.9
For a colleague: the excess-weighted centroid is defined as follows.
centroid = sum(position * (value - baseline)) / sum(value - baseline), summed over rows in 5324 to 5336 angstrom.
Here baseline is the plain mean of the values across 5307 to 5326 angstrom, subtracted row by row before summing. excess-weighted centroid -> 5329.6 angstrom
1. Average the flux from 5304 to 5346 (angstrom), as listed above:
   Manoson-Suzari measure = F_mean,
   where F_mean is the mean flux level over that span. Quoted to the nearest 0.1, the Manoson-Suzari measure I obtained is 17.2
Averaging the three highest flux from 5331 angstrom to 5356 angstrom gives 17.9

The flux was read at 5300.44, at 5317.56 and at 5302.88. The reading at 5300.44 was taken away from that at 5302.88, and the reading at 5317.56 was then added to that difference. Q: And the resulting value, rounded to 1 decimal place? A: 18.9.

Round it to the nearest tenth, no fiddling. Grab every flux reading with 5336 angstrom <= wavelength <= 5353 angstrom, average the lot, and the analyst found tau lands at 17.0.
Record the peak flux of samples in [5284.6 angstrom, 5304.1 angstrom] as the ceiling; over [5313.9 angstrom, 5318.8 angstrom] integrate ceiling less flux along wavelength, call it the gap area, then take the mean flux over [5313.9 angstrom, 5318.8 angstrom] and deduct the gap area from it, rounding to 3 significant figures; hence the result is 19.1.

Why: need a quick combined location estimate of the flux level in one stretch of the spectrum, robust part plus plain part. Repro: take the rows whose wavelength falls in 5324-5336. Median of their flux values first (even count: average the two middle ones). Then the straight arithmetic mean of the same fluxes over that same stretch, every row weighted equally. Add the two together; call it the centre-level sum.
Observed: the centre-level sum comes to 32.3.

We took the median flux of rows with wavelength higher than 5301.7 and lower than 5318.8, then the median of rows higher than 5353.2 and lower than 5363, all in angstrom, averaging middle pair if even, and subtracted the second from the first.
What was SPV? -1.0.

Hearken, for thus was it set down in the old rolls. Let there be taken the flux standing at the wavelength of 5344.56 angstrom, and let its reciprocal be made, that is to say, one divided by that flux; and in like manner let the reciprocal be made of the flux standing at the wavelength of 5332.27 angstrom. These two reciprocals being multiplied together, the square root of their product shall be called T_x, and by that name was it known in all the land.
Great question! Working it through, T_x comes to 0.061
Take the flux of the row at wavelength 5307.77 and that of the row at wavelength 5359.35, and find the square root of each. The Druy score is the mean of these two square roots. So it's 4.33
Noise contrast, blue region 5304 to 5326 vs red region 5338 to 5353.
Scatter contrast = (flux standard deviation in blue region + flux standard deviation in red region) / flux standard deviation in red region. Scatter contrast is 2.2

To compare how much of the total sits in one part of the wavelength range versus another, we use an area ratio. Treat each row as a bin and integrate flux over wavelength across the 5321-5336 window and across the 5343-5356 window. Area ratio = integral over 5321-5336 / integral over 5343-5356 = 1.1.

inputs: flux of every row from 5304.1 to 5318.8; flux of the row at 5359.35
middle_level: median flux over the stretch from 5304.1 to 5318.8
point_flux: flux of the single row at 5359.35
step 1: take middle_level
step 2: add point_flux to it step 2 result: 37.5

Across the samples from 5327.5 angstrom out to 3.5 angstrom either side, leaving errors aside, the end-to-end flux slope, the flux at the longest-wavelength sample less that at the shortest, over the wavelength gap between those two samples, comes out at -0.20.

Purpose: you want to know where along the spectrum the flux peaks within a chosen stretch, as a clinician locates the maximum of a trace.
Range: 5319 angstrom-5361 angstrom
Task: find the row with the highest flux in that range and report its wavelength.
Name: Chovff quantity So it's 5359.35 angstrom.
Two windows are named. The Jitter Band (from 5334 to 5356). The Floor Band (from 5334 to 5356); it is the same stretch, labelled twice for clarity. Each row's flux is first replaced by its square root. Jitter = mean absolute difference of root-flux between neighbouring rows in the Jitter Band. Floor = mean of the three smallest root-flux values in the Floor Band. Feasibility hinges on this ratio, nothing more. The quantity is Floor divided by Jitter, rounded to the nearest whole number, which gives 119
